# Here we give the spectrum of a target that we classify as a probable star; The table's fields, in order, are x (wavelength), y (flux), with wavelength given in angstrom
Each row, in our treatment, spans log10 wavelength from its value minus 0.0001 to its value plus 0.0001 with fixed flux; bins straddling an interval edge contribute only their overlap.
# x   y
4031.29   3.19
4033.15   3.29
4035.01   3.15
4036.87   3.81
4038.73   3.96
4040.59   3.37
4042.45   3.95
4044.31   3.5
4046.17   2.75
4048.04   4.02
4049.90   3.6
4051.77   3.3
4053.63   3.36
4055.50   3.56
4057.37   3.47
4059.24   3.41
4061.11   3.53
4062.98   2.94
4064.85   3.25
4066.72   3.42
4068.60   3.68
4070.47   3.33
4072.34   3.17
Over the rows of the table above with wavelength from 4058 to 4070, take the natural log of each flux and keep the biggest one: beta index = 1.30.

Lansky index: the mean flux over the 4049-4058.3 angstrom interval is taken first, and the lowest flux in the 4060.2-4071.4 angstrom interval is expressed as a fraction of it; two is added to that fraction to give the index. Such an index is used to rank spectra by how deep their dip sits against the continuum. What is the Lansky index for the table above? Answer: 2.85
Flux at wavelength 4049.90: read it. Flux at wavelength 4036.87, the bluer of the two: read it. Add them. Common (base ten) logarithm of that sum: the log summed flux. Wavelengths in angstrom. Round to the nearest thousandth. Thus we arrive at 0.870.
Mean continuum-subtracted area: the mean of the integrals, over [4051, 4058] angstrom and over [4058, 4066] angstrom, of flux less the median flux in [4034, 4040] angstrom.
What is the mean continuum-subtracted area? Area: -3.42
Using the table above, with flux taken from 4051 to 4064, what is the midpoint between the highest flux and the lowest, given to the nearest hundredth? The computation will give 3.25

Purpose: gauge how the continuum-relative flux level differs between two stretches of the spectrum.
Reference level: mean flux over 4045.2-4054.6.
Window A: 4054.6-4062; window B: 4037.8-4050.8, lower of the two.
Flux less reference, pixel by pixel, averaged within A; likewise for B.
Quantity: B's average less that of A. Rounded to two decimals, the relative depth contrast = 0.10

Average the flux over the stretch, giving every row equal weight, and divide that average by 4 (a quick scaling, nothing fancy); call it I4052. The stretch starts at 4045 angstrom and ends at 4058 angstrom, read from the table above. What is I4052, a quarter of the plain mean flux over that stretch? 0.859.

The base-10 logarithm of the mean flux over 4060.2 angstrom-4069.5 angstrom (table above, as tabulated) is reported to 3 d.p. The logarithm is 0.527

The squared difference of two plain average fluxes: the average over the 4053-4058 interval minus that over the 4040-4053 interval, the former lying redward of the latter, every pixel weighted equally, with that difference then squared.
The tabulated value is 0.001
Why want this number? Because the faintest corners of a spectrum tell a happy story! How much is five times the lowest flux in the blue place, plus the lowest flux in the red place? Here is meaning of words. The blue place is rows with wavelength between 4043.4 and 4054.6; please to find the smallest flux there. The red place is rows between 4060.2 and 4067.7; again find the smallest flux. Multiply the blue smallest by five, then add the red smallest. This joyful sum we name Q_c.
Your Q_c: 16.7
